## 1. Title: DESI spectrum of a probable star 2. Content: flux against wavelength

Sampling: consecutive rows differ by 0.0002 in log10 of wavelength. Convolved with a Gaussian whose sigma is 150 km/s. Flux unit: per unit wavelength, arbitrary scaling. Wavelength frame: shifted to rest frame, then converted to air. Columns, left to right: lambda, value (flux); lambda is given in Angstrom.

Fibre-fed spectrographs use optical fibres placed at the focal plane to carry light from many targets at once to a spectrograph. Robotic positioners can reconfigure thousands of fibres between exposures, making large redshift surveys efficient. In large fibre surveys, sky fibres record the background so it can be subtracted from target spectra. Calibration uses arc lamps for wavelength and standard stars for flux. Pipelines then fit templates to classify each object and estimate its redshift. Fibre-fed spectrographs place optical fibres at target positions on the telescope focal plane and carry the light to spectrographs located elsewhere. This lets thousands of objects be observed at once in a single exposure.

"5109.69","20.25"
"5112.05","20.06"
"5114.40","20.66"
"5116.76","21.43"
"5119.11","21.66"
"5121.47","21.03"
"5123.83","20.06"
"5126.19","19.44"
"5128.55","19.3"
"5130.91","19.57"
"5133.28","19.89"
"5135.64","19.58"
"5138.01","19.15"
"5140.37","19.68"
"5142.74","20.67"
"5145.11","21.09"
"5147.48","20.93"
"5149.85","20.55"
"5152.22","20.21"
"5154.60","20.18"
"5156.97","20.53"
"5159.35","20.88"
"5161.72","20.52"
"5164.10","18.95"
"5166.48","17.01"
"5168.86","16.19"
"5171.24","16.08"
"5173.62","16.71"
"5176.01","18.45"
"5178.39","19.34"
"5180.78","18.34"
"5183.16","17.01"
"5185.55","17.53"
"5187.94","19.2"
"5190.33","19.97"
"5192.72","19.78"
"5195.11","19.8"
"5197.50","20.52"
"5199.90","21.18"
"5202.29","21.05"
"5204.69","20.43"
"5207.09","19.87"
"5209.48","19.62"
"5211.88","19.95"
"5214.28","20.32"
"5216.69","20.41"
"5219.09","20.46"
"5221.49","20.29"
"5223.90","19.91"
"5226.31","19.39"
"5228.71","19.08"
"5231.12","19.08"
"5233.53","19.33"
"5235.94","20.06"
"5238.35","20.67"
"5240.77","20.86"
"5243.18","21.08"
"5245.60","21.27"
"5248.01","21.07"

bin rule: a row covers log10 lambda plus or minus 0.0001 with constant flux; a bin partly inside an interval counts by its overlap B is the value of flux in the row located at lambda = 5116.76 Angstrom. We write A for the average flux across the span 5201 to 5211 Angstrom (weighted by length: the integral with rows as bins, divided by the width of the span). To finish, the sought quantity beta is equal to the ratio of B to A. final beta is 1.06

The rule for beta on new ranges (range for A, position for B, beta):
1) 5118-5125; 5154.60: 0.97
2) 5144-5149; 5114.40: 0.98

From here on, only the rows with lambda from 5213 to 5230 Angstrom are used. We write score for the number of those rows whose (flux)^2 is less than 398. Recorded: 3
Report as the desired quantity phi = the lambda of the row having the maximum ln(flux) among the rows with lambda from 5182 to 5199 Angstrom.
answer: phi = 5197.50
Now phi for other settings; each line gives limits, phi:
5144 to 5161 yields 5145.11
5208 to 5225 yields 5219.09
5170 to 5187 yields 5178.39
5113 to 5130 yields 5119.11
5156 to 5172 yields 5159.35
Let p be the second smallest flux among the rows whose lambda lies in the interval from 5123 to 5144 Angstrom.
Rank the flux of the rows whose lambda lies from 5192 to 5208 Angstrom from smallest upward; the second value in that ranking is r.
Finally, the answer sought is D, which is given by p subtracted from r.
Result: 0.5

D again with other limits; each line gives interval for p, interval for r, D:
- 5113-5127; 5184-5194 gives -0.9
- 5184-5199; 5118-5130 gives 0.2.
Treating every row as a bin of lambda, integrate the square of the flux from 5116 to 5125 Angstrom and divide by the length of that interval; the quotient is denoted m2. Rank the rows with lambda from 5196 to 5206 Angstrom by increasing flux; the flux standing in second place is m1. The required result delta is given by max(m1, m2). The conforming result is 443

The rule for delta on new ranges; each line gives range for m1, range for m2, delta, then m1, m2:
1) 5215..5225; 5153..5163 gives 420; 20.29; 420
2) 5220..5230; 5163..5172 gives 293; 19.39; 293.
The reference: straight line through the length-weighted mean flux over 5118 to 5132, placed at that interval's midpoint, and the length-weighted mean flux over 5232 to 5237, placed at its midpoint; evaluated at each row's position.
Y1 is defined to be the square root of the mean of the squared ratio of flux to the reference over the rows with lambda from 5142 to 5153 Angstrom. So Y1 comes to 1.03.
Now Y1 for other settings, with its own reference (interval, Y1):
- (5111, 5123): 1.04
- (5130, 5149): 1.00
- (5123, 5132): 0.97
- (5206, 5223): 1.02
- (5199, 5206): 1.05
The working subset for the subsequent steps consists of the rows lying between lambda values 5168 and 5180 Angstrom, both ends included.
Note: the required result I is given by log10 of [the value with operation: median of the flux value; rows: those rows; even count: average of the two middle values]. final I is 1.22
